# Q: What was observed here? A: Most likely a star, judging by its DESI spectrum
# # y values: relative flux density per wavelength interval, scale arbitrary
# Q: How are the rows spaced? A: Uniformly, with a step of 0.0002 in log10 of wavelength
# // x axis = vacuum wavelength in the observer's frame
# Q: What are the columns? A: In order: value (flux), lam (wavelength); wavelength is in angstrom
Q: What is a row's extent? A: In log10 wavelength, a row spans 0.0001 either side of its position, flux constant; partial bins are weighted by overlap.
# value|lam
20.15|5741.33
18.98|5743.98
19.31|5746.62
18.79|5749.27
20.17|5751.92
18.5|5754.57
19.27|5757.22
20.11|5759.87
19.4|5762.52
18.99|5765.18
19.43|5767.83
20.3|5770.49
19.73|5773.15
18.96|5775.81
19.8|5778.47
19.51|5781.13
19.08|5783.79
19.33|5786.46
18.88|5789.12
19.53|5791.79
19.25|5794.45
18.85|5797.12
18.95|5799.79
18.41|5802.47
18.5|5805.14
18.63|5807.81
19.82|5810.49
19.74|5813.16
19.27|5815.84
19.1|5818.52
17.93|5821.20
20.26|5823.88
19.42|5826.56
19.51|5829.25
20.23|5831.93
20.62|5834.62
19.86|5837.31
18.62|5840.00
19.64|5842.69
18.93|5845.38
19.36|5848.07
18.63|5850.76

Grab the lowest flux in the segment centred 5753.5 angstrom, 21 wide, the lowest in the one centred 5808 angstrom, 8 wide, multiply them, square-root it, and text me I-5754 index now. 18.5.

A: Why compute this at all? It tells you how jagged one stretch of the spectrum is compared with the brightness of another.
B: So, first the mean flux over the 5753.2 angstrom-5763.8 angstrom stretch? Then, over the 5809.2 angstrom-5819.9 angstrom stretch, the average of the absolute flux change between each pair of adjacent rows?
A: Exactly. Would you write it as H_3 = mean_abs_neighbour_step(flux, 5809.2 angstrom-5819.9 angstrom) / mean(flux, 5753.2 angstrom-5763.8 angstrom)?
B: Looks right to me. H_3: 0.012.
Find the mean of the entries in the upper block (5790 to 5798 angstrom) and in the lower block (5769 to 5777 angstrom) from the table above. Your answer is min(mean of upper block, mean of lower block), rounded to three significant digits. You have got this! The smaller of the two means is 19.2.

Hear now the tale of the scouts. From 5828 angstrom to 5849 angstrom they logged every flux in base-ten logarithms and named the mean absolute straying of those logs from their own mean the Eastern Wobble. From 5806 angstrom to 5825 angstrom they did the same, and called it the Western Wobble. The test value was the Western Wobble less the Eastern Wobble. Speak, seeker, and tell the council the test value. 0.0027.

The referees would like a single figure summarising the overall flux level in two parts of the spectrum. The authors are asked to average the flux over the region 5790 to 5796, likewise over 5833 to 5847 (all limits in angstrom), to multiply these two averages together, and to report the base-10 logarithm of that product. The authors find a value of 2.58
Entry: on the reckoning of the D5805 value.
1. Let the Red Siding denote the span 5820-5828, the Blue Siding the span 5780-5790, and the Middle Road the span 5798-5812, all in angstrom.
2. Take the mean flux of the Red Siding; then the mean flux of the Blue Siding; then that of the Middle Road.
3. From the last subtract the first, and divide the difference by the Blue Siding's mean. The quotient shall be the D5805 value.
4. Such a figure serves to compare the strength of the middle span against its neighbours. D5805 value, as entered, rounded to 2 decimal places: -0.02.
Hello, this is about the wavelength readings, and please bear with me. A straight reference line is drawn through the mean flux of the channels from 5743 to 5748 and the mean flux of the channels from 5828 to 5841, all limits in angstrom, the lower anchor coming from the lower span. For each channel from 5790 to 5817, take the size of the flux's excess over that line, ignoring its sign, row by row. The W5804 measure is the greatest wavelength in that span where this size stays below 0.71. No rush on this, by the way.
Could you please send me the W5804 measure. 5815.84 angstrom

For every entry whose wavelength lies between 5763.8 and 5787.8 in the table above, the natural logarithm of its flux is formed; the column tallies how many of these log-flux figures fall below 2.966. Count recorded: 4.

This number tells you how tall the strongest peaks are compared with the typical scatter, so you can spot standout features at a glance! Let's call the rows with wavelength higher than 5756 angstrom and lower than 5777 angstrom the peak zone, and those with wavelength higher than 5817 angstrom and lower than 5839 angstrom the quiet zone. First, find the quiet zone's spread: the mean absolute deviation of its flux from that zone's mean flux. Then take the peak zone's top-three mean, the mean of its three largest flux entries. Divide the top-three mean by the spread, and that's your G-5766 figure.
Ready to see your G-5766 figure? 32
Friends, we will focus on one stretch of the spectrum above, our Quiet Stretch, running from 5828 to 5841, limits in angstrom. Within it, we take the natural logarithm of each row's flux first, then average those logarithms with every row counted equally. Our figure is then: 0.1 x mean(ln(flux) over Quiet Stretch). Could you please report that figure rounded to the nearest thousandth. 0.298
